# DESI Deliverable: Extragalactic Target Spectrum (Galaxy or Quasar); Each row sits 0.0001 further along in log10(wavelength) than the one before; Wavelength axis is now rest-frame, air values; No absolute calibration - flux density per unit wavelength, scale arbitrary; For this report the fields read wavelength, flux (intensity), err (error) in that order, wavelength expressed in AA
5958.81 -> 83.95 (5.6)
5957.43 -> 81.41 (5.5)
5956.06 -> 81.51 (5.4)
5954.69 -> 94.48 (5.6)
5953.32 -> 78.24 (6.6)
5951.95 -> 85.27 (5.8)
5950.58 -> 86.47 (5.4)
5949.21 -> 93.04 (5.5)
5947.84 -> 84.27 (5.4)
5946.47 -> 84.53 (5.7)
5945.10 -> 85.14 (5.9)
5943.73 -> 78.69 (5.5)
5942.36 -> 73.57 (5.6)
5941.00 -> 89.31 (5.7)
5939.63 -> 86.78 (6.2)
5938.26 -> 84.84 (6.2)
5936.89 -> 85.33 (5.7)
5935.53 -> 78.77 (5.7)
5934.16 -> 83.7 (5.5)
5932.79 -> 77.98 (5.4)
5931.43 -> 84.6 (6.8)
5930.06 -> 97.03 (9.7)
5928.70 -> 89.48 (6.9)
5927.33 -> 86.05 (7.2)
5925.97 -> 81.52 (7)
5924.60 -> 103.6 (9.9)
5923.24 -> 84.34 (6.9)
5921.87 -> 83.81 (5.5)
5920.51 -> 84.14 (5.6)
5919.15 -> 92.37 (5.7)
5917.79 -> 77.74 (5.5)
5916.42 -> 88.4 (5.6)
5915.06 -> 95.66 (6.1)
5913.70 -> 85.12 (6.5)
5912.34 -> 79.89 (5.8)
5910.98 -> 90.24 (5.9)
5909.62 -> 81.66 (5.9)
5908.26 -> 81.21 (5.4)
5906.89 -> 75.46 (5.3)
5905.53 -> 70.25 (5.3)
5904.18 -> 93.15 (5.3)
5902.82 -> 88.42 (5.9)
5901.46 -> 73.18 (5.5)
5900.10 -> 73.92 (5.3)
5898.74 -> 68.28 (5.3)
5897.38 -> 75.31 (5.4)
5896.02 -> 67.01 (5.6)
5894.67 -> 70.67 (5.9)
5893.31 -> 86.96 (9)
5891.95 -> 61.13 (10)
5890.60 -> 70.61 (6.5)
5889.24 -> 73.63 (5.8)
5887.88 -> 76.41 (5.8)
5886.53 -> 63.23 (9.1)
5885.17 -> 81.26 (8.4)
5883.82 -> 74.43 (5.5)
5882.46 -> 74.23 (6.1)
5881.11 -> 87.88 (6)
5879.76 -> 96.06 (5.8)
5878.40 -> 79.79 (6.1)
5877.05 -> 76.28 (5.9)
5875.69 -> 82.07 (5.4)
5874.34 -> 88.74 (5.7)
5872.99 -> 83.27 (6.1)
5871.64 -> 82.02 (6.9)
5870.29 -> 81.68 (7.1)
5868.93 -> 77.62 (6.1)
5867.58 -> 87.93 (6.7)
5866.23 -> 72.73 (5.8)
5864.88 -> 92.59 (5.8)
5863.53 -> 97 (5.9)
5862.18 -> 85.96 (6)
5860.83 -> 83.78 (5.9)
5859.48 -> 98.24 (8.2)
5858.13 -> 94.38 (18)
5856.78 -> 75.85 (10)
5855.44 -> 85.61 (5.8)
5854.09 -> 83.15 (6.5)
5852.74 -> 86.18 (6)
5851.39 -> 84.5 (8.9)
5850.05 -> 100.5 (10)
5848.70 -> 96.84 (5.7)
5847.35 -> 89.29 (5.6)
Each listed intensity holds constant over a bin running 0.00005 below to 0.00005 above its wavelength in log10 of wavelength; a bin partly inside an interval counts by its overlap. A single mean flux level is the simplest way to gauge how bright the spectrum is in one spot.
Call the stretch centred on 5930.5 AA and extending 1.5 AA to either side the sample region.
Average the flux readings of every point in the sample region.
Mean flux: 91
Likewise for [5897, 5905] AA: 79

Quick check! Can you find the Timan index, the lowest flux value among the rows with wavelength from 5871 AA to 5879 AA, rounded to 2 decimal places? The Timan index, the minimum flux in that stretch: 76.28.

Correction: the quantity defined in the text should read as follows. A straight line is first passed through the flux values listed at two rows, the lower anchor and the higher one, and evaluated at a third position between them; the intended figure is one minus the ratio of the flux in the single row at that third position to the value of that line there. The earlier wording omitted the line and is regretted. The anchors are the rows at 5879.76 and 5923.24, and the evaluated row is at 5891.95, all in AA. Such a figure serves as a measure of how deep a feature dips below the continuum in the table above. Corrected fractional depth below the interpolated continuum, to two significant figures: 0.34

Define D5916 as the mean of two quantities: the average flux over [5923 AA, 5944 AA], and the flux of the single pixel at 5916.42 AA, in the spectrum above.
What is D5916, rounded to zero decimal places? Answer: 87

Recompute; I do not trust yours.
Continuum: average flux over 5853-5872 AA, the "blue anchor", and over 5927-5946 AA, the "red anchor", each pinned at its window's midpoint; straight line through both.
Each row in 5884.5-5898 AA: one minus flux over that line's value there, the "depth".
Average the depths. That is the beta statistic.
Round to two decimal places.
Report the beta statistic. 0.15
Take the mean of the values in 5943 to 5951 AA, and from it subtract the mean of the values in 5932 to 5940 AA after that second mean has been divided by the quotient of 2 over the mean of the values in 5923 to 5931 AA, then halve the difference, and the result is -1830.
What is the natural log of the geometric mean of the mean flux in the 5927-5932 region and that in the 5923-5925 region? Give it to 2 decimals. 4.52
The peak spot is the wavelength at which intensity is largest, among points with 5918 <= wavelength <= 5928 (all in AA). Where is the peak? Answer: 5924.60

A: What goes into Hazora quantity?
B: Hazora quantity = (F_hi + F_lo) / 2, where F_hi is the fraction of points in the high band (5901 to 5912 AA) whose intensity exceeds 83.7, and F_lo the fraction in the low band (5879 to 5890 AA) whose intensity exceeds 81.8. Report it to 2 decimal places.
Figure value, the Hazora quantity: 0.31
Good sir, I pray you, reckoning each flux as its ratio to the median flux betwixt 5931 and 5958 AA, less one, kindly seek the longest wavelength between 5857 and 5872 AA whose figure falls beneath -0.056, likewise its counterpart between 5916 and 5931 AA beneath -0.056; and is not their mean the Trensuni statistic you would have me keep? 5893.4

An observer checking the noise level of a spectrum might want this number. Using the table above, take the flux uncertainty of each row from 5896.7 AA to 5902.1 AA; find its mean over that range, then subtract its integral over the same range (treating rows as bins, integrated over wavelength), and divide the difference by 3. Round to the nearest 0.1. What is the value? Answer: -7.9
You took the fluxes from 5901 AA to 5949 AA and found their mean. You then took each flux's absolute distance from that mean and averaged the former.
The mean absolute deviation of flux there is 5.0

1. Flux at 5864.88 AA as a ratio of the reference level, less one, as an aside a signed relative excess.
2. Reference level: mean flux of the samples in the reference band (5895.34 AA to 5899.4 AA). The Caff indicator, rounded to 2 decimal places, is 0.32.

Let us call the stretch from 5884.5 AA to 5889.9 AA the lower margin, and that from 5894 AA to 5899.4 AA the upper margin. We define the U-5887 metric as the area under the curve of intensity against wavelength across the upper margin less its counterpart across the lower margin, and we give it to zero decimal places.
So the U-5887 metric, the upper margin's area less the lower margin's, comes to -17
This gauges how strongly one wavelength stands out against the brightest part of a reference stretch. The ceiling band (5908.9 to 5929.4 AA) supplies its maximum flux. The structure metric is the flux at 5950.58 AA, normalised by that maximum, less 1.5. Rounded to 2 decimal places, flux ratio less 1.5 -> -0.67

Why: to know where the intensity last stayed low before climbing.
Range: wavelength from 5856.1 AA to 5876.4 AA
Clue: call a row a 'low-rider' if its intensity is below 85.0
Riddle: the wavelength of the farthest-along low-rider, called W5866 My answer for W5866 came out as 5875.69 AA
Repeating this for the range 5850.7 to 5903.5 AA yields 5901.46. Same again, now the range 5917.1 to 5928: 5925.97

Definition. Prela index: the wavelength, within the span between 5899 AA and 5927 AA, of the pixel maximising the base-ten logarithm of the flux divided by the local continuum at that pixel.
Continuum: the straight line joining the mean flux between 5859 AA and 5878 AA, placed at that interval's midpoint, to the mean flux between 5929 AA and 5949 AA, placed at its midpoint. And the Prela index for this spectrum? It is 5924.60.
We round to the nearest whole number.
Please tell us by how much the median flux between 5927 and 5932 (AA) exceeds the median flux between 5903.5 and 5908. 12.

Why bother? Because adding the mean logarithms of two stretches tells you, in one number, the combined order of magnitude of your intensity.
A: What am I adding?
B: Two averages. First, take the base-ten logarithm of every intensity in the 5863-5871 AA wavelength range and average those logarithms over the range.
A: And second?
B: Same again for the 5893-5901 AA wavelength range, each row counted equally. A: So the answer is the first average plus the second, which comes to 3.79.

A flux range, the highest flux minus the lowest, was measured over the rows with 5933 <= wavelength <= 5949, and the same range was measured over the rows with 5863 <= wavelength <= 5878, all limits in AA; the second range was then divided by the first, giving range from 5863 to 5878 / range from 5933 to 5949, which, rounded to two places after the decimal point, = 1.54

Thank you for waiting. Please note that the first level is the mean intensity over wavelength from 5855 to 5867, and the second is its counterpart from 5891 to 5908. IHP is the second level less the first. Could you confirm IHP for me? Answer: -12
